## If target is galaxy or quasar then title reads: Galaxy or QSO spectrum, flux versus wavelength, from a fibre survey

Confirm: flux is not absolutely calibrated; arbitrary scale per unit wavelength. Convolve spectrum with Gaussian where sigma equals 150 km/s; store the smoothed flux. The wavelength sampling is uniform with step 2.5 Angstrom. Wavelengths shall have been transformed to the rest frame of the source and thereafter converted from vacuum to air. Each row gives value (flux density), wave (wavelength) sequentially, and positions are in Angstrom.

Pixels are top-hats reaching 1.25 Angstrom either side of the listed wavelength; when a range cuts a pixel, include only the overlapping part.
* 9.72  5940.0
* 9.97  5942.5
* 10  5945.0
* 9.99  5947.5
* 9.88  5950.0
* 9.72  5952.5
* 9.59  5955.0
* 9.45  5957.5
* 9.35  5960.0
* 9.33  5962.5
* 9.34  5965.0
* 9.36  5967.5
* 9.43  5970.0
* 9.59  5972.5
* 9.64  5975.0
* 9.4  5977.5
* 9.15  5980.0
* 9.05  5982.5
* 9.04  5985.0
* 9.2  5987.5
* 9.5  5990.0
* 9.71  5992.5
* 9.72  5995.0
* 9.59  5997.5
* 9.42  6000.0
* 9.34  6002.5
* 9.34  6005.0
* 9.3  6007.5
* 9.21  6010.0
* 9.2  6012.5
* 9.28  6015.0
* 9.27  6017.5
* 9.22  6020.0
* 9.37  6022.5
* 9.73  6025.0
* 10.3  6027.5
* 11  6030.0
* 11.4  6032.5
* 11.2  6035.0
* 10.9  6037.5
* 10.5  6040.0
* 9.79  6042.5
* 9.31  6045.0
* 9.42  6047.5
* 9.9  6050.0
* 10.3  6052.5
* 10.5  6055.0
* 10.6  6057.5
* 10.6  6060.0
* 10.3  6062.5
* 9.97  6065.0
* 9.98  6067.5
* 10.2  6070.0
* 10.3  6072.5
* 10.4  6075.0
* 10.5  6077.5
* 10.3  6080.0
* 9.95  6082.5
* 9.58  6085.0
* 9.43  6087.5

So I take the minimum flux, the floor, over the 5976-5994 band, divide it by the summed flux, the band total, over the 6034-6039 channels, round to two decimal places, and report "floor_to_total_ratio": 0.41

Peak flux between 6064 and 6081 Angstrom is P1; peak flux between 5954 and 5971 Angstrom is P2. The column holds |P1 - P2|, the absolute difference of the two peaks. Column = 0.91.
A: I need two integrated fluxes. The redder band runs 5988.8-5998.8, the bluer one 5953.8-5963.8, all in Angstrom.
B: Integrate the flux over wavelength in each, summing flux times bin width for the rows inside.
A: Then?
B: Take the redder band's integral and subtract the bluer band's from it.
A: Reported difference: 2.0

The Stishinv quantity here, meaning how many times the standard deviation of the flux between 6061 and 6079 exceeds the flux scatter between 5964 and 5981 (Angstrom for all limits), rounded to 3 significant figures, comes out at 1.23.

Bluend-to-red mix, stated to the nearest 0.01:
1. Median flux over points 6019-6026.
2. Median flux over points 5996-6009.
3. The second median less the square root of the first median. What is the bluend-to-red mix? 6.28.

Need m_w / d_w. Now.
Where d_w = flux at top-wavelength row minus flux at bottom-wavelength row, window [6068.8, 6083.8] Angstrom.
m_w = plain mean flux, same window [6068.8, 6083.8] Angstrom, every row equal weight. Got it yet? -41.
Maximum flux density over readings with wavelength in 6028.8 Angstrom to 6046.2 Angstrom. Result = 11.4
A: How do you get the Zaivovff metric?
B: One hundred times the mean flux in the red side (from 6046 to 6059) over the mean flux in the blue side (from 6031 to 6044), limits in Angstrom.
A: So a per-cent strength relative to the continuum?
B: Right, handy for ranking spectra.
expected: 94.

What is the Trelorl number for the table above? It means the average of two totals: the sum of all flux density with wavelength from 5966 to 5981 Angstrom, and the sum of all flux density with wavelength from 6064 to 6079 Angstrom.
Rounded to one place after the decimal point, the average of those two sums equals 59.0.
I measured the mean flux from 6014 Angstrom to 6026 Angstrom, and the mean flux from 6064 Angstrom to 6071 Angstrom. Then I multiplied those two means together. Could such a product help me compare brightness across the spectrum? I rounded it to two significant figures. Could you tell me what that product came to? 94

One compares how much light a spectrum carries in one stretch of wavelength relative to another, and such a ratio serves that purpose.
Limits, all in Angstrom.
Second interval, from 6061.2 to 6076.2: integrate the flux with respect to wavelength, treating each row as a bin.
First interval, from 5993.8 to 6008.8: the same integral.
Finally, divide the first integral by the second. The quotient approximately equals 0.927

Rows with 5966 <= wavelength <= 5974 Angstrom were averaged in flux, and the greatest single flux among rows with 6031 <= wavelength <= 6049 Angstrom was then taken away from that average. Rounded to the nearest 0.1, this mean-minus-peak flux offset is -1.9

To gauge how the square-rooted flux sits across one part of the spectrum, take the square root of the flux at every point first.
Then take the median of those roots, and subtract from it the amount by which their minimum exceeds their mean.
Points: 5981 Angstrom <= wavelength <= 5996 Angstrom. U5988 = 3.11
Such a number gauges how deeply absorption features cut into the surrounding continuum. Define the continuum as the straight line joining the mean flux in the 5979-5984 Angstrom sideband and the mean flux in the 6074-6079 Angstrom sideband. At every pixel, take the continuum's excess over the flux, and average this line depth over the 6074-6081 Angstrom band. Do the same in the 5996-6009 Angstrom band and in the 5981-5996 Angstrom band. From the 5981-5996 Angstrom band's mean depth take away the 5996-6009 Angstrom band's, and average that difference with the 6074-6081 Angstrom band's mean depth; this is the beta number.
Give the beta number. -0.05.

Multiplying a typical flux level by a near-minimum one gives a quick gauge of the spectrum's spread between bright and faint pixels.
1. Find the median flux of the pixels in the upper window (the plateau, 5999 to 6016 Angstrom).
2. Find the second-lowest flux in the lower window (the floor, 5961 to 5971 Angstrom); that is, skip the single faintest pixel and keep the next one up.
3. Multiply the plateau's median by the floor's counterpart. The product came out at 87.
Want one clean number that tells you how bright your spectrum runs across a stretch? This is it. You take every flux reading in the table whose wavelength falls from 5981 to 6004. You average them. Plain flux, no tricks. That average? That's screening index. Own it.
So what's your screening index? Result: 9.4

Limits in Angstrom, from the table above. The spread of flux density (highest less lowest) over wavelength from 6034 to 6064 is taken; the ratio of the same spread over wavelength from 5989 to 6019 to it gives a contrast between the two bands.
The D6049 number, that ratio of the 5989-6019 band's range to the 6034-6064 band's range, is 0.28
